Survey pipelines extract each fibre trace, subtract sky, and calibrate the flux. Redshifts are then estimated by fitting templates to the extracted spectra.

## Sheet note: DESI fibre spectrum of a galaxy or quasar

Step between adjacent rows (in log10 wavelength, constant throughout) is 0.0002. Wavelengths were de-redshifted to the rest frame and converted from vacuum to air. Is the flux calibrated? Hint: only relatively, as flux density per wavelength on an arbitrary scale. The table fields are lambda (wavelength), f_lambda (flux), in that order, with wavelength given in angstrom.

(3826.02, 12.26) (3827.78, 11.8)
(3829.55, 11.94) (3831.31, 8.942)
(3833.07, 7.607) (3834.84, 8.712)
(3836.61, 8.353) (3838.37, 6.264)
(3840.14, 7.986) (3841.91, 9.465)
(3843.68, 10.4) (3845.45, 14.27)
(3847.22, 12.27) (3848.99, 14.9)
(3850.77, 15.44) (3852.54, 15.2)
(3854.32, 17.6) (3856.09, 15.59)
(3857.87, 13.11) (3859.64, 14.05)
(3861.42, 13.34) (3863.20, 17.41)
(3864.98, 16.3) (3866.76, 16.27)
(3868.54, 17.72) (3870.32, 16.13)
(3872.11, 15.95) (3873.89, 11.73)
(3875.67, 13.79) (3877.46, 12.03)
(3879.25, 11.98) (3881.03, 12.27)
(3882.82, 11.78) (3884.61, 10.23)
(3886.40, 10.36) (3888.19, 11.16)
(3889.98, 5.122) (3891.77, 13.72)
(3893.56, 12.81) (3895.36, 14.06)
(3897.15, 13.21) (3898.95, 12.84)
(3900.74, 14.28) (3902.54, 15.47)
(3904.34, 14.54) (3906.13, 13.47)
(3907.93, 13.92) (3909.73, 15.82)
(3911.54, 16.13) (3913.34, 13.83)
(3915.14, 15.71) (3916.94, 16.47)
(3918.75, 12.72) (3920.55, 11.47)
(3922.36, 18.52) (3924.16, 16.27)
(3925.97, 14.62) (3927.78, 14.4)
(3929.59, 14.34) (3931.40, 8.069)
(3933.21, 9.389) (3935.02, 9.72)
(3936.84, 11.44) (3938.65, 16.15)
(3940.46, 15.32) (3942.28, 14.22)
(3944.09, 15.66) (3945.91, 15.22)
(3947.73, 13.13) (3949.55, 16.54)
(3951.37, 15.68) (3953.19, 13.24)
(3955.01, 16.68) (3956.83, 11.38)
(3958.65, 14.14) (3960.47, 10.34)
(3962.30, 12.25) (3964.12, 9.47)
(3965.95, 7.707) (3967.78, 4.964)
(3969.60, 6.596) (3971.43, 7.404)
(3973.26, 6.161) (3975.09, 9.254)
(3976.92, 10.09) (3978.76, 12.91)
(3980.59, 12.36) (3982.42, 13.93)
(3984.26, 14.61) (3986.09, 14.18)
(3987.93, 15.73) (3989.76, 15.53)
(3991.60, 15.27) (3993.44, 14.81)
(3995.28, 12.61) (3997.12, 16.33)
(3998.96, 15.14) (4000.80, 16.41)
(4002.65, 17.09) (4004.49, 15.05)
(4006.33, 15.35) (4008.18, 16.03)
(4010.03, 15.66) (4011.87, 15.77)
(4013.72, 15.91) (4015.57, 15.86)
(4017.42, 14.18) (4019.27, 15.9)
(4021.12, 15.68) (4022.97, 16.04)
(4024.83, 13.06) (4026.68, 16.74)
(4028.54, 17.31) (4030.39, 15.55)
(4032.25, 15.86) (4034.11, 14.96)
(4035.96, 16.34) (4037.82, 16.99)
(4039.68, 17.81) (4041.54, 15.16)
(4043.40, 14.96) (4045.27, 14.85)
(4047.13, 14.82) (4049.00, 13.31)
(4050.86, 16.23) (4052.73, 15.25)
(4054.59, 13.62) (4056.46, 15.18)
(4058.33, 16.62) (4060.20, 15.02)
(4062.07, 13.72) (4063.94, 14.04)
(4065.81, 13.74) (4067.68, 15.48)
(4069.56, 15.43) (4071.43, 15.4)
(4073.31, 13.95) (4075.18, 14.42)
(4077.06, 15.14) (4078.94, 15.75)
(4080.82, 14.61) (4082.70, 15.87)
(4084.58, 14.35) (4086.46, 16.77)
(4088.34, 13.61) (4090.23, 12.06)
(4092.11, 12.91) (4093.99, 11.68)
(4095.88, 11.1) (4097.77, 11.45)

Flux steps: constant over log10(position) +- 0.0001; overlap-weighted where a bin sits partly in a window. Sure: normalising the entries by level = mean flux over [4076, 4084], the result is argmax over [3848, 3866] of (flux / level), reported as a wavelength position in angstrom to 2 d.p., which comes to 3854.32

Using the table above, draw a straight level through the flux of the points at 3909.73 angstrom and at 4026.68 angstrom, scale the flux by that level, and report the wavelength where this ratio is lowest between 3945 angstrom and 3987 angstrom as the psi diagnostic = 3967.78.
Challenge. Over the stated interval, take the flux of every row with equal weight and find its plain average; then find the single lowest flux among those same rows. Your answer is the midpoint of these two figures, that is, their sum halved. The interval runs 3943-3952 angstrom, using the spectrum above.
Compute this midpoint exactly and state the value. 14.2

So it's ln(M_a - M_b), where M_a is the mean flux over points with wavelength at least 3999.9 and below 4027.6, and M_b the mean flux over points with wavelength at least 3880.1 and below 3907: 1.2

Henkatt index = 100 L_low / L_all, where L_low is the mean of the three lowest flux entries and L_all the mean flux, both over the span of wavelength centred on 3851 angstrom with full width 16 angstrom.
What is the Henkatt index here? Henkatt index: 83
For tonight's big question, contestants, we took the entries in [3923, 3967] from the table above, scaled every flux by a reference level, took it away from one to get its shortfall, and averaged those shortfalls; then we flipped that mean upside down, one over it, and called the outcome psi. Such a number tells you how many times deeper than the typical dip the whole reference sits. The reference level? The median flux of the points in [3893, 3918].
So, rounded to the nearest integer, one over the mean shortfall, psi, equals 14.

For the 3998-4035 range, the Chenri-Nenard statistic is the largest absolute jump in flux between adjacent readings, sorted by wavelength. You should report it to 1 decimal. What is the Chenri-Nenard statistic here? 3.7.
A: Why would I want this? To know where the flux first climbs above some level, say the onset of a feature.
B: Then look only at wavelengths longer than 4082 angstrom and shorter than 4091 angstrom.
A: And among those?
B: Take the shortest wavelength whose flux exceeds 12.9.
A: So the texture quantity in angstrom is 4082.70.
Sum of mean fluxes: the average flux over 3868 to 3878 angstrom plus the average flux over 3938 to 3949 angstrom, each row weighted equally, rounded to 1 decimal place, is 29.5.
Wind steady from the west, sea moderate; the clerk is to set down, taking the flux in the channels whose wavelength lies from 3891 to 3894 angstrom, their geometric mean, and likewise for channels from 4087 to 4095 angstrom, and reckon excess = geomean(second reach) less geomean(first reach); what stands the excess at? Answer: -0.71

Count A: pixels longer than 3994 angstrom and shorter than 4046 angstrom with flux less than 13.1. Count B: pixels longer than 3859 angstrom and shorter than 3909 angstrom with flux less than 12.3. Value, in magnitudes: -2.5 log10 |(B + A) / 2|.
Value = -1.9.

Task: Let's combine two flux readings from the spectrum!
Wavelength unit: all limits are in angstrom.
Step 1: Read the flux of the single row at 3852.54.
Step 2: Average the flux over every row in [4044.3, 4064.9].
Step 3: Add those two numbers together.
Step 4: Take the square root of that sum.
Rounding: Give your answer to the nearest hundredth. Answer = 5.48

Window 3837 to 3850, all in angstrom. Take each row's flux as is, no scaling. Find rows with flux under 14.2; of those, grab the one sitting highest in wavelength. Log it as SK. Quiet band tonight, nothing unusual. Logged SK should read 3847.22 angstrom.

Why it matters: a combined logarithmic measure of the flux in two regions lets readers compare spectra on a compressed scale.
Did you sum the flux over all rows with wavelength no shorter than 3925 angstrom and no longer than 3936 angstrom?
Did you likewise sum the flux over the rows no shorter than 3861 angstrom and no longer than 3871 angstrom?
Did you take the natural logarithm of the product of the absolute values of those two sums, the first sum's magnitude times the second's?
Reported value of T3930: 8.83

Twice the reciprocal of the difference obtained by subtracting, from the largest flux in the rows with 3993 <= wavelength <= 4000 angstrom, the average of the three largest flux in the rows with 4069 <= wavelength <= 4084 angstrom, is 3.1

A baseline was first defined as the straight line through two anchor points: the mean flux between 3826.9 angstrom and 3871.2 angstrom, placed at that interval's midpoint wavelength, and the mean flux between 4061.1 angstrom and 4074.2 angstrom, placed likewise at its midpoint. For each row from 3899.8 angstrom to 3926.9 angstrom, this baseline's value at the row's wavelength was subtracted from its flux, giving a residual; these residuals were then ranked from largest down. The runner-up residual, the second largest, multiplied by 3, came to 9.3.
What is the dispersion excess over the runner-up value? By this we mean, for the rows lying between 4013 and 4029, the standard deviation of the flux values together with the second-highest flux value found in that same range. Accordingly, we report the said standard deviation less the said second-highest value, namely -15.5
